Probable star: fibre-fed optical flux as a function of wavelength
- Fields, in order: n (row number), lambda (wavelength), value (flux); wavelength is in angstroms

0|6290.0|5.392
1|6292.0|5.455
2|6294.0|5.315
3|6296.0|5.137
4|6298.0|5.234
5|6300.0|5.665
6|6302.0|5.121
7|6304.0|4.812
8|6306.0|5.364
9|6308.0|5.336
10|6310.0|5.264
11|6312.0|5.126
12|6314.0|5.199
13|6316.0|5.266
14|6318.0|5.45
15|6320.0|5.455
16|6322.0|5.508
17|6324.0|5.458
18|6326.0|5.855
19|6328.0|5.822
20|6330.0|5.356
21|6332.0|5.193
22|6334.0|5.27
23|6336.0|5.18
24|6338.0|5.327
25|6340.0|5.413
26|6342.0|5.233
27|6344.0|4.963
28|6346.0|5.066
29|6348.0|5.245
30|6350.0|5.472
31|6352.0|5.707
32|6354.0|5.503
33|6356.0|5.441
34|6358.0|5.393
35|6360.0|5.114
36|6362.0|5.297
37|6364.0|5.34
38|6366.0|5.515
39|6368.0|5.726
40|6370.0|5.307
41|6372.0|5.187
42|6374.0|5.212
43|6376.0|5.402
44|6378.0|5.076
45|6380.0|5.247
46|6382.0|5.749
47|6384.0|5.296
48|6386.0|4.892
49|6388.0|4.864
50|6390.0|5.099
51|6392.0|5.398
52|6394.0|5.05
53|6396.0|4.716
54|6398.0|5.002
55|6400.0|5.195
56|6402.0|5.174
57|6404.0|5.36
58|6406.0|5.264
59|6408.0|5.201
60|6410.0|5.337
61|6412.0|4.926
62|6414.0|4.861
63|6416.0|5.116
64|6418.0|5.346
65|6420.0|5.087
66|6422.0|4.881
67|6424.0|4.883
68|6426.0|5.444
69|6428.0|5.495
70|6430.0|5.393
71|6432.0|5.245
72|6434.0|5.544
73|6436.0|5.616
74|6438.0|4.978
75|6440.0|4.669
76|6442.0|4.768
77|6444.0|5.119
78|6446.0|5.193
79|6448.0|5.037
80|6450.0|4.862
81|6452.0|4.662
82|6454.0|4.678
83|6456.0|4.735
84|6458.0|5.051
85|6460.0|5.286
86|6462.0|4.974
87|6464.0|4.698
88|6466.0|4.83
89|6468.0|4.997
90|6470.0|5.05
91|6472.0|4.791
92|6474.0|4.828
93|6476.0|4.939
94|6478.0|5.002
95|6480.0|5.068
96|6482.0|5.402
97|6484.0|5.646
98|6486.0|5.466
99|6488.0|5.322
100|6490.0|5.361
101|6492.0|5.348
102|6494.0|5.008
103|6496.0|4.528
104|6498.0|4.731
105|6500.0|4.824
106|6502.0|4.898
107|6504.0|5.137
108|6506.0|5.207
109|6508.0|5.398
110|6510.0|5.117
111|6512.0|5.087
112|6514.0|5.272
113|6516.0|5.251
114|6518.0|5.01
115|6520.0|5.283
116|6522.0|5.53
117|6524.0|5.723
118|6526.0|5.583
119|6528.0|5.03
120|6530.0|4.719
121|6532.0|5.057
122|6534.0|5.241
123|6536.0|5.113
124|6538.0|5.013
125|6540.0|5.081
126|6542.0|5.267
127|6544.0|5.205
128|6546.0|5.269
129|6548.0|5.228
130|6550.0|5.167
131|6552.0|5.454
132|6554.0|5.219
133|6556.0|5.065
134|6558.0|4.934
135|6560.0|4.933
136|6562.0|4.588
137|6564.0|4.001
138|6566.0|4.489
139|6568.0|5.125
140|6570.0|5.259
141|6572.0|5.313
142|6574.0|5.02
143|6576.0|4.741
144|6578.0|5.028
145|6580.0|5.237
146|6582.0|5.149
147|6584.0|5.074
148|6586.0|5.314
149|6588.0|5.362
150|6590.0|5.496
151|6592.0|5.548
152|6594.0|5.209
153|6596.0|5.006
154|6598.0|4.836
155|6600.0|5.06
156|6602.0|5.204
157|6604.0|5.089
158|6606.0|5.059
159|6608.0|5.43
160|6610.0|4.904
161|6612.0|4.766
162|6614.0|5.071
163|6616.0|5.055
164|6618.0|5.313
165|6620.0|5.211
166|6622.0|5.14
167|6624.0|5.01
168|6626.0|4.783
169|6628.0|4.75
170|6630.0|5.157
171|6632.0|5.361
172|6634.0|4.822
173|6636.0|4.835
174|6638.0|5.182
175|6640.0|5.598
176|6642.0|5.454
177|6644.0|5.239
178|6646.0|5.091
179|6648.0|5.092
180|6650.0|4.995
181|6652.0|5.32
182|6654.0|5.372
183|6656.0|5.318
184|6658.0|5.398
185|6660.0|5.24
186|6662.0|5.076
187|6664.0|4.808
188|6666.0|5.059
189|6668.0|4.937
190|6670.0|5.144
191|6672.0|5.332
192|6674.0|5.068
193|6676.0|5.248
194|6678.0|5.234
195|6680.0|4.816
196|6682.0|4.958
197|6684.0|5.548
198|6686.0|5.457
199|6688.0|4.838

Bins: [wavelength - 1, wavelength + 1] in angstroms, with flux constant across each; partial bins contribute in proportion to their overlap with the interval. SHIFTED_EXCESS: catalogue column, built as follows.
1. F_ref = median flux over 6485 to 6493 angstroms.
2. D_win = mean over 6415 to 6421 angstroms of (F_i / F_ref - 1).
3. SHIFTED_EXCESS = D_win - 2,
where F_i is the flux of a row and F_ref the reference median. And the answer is -2.032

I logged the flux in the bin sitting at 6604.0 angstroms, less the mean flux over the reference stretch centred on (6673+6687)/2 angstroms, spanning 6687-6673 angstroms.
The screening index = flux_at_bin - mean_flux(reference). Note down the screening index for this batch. -0.1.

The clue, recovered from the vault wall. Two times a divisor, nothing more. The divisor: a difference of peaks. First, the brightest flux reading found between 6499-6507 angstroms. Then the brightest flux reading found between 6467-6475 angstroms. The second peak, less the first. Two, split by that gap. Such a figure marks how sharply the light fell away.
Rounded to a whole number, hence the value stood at -13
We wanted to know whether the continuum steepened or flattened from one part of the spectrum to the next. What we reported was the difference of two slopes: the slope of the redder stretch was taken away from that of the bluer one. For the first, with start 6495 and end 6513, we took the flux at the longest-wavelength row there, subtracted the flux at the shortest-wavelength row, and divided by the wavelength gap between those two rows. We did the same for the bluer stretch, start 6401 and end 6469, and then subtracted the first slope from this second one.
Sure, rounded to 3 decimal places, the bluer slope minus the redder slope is -0.038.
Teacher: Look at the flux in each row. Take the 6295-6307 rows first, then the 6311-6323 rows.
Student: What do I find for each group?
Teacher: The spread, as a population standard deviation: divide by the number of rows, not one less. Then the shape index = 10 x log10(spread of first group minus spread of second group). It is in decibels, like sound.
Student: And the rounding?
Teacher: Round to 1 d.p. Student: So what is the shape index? -9.4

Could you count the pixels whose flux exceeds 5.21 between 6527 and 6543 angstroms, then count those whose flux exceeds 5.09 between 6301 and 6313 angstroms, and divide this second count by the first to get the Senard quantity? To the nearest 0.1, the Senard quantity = 2.5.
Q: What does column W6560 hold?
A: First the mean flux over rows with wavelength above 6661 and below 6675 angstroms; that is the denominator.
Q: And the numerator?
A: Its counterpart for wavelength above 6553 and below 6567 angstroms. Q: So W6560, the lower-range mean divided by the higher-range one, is 0.94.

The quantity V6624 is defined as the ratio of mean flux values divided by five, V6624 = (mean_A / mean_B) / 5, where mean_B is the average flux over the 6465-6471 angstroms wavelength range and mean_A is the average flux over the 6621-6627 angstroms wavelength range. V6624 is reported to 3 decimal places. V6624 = 0.201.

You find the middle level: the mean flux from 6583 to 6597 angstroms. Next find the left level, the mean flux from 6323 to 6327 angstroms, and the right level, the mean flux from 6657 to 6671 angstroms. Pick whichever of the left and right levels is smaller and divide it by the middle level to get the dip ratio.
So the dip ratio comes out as 0.96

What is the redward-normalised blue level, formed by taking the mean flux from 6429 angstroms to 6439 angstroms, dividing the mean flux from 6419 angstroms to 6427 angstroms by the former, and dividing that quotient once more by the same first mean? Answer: 0.177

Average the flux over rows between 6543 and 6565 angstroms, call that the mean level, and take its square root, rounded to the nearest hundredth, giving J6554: 2.24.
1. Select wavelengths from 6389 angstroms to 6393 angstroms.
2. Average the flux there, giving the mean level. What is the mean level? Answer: 5.25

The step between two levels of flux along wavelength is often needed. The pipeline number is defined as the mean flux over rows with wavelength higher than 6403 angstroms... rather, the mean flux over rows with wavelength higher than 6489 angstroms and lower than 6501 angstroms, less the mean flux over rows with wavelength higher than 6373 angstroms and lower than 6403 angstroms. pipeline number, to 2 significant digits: -0.19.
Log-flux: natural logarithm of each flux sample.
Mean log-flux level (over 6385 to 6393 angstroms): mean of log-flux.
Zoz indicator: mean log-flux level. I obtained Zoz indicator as 1.62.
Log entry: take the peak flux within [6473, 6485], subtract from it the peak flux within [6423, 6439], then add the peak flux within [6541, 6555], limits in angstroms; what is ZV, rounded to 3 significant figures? 5.48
